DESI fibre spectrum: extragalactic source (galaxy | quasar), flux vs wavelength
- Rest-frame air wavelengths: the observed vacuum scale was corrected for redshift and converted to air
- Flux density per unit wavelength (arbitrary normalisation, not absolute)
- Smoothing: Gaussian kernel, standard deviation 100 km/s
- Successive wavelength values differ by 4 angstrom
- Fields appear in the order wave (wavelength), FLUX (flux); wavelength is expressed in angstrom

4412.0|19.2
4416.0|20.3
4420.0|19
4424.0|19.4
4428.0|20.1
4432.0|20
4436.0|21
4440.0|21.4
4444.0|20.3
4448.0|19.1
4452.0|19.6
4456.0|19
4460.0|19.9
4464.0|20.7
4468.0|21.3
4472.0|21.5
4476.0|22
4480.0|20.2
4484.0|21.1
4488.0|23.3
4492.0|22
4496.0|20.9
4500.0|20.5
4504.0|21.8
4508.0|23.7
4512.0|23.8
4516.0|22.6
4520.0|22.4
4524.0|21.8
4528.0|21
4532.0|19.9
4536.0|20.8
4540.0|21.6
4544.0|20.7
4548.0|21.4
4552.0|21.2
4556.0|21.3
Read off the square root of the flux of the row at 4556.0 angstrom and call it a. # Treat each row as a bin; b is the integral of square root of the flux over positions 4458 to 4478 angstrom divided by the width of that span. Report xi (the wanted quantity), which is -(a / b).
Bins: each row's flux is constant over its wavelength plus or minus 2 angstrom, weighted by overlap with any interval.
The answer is -1.01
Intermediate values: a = 4.62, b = 4.59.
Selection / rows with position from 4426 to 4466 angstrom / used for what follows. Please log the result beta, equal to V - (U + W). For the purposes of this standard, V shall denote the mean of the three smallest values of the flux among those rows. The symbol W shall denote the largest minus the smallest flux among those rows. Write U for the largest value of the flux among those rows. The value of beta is -4.6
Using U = 21.4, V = 19.2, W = 2.4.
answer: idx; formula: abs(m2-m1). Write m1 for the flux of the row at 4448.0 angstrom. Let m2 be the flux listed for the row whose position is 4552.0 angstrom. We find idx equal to 2.1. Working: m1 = 19.1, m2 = 21.2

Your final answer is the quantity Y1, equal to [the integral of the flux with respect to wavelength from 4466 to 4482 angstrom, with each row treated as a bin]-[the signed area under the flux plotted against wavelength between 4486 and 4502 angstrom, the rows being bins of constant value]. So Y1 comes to -7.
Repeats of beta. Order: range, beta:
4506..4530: -4.9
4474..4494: -5.3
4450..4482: -5.5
